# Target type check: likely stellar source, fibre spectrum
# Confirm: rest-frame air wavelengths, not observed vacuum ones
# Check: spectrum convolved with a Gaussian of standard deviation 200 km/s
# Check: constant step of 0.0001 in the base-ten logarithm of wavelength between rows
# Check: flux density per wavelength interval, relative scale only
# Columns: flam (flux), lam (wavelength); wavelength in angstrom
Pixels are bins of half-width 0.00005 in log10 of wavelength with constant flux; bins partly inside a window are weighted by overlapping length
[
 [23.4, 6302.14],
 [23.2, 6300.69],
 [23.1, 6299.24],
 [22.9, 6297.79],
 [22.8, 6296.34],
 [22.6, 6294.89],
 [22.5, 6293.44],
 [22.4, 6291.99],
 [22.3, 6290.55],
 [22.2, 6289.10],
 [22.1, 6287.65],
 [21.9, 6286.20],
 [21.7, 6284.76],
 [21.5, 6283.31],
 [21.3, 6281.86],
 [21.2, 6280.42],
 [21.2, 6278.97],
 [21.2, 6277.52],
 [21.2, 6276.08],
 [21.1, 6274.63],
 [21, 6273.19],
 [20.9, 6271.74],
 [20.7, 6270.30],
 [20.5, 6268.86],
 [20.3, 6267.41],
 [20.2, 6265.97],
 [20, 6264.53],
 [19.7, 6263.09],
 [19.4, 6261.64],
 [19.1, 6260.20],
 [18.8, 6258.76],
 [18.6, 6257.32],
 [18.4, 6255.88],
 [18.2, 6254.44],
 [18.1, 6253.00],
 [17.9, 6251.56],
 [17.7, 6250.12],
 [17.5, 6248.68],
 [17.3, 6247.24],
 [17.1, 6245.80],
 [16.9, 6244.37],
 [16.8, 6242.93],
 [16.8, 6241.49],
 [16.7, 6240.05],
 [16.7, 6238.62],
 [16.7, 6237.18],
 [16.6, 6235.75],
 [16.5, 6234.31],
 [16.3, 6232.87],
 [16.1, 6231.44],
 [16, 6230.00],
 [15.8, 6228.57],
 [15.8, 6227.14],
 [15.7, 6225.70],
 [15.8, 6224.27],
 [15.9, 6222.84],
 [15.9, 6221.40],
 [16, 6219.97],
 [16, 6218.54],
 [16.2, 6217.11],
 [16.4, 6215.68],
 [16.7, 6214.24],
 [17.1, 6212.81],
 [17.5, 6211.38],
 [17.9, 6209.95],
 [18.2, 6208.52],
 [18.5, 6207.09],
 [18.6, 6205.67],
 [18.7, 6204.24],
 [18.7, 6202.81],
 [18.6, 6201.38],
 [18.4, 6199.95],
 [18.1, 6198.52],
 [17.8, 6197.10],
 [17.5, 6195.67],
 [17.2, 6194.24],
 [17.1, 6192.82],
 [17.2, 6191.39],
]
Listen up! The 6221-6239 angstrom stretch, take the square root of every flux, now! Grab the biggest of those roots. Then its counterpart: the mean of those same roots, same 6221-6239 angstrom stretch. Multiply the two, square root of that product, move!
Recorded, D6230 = 4.1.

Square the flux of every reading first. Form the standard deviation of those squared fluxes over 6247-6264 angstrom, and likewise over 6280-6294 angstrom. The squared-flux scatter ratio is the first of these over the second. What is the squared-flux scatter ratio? 1.4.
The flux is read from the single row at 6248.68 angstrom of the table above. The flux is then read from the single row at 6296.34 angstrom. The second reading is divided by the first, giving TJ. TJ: 1.30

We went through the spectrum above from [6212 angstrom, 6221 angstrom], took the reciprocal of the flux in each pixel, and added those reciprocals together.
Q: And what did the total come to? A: 0.37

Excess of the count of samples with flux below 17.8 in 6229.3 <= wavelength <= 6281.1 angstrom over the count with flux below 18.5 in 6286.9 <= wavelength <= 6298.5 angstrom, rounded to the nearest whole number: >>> 15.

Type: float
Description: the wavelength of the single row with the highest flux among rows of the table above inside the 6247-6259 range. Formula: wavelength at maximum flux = 6258.76 angstrom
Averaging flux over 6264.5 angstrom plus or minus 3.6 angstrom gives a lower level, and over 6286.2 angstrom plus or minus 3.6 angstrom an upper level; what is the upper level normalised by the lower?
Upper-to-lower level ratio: 1.10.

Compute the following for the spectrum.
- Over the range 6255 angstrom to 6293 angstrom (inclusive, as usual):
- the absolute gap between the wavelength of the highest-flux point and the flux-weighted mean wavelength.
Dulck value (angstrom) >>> 17.5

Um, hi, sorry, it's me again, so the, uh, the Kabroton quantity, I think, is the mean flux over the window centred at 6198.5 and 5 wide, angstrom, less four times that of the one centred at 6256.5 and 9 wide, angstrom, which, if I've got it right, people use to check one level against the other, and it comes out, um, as -56.0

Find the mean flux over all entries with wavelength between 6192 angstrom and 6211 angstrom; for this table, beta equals 18.1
